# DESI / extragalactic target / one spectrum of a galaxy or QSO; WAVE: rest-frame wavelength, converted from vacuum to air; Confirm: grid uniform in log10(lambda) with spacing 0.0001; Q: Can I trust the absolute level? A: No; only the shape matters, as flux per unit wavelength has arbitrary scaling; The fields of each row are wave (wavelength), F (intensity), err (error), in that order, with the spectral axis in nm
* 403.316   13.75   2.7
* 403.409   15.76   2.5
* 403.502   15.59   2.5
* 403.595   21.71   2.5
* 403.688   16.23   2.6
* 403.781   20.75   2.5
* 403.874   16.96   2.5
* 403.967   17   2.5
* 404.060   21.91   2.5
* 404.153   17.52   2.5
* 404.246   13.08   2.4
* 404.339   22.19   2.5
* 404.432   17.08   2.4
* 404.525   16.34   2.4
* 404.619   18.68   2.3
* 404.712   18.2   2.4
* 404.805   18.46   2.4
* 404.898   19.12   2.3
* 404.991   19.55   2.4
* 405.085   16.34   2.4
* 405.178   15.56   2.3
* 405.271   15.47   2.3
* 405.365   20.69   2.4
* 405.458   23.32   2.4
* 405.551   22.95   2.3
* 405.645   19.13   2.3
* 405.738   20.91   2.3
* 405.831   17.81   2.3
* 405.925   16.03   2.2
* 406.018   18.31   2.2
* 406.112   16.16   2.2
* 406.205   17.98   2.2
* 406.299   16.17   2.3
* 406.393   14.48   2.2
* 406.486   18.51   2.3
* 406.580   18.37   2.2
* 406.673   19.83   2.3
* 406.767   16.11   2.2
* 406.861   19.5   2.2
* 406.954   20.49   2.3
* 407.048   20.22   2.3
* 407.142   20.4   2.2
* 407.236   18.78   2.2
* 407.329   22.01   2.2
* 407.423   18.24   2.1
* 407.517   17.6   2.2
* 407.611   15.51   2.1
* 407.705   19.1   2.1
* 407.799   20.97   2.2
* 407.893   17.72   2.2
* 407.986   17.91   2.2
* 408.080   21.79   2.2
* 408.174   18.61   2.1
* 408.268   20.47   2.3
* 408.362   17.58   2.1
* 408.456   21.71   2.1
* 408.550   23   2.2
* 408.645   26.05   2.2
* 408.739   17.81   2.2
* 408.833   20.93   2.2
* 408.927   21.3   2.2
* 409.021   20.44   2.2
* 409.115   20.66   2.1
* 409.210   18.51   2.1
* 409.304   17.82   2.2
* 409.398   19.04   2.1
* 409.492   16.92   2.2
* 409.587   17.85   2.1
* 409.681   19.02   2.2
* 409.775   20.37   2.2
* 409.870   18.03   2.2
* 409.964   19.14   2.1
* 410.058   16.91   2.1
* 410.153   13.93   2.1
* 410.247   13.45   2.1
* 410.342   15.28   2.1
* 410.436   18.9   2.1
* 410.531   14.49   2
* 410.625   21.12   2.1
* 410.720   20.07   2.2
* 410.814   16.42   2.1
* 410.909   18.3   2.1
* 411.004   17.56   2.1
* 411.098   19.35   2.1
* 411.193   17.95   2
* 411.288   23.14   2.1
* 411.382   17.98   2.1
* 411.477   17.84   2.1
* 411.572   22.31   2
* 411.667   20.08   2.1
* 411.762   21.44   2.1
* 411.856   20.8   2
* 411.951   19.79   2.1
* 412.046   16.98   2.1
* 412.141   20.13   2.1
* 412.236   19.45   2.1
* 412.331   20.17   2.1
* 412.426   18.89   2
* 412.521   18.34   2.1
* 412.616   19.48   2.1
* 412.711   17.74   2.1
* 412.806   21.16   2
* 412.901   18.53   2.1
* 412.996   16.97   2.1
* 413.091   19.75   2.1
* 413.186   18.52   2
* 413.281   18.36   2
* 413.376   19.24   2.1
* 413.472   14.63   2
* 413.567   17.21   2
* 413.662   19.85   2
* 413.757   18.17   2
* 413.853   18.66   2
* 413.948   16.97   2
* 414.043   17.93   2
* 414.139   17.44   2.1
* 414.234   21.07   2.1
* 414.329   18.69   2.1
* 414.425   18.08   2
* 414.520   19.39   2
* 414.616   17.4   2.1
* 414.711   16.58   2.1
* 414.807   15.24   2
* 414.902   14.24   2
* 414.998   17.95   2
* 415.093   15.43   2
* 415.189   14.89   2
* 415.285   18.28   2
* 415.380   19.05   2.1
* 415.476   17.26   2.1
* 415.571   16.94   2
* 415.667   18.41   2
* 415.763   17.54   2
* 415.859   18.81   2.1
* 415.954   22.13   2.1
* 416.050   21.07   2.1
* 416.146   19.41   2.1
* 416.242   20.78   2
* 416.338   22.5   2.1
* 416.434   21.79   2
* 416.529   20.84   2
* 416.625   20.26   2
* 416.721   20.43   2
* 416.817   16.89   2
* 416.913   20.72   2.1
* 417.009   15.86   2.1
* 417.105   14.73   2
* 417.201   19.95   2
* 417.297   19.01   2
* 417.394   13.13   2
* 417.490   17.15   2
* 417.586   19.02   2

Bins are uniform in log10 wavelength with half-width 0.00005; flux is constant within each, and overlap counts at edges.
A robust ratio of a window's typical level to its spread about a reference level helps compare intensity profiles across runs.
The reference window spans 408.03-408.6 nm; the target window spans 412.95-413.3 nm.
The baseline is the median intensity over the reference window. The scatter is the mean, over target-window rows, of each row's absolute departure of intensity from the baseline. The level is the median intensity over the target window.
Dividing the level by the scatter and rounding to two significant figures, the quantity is 6.9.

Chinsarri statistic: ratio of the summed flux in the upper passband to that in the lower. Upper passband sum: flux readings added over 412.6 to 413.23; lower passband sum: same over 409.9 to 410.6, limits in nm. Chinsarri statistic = 1.18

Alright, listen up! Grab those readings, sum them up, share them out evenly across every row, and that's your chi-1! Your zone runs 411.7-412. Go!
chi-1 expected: 20.7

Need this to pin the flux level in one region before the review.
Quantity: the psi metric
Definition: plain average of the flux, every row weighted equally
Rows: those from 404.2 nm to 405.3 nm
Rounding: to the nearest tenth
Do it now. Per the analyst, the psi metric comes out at 17.5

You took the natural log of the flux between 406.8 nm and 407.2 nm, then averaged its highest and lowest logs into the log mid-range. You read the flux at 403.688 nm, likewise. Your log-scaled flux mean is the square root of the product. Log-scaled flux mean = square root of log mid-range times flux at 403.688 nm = 7.0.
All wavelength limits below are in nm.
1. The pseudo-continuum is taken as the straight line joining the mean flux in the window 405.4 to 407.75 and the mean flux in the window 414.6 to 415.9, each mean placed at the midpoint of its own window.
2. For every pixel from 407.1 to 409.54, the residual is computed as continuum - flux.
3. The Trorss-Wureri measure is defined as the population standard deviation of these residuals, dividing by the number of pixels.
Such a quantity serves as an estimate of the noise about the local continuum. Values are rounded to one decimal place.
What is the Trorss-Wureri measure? 2.2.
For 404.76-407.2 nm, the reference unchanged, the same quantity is 2.3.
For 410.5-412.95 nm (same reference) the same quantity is 1.9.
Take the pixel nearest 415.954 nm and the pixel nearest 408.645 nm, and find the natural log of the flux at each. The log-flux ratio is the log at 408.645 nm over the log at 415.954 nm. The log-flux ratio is 1.05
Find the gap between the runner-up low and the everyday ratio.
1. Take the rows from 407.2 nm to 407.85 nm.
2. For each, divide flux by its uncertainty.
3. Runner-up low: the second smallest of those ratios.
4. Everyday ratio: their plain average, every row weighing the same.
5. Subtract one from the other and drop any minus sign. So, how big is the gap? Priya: 0.75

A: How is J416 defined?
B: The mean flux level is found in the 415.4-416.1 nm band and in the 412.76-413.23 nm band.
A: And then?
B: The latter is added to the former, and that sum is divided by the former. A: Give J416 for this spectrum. 2.01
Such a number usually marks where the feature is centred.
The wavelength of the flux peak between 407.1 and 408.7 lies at 408.645 nm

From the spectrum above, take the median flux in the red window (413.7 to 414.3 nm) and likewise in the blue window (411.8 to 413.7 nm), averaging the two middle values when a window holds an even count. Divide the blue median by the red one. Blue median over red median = 1.06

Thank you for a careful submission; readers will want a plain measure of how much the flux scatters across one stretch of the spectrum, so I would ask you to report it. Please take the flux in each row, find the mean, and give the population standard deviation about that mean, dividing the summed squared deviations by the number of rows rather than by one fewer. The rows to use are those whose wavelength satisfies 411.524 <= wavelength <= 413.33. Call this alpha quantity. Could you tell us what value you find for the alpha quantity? 1.4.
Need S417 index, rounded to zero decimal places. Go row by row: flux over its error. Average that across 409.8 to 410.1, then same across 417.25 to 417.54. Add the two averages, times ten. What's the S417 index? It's 167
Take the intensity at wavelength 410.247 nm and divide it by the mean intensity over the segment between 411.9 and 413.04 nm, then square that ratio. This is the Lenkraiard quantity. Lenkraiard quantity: 0.50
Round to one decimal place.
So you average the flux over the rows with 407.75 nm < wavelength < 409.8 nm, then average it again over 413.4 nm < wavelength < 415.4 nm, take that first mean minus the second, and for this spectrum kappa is 2.4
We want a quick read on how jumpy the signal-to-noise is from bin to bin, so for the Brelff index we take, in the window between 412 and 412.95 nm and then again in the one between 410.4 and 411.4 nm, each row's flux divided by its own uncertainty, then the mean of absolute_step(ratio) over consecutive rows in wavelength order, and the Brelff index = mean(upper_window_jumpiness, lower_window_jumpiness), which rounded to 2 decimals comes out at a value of 1.14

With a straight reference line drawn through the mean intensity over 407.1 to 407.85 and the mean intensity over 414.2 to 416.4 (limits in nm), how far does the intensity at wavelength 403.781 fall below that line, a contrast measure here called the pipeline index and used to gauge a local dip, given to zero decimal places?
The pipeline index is -1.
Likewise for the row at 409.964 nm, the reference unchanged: 0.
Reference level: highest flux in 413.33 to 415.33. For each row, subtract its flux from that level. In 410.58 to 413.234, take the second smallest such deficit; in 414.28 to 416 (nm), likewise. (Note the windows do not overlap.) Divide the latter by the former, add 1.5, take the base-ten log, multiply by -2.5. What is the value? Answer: 2.1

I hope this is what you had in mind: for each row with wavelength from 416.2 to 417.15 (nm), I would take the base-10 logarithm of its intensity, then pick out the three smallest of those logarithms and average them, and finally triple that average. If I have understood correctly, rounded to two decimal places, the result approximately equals 3.60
